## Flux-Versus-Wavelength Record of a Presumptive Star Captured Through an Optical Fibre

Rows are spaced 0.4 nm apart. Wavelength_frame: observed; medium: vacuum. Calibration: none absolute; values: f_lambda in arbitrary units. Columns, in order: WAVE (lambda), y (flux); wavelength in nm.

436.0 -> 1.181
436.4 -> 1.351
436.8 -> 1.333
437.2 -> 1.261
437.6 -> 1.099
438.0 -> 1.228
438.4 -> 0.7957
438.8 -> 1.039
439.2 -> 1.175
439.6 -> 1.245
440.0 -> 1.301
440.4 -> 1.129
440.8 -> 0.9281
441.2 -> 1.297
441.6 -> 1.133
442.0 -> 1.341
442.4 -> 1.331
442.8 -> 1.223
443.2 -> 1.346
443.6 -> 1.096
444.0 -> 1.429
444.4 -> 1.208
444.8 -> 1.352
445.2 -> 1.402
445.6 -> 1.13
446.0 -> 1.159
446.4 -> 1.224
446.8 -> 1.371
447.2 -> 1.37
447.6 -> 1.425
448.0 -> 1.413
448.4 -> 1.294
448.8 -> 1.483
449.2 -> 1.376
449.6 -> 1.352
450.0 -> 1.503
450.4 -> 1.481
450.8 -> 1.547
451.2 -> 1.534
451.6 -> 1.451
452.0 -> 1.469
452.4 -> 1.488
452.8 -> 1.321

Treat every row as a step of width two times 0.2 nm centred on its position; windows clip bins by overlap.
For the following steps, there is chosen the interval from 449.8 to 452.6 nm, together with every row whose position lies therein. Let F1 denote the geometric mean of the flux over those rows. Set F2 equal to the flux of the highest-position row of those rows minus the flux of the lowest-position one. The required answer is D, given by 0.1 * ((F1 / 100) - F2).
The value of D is 0.003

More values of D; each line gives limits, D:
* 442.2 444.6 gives 0.014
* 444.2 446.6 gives 0.000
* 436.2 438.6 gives 0.057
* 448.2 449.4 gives -0.007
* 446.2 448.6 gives -0.006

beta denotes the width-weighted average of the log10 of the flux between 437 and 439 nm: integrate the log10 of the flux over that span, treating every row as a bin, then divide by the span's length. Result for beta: 0.03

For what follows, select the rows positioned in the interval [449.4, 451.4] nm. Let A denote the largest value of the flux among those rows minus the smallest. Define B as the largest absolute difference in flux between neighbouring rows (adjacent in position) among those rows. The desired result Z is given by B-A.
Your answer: -0.04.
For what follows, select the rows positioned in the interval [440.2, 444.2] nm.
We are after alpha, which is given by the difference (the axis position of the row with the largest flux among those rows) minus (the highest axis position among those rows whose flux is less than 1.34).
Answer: 0.40 nm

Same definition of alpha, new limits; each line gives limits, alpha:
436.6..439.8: -2.80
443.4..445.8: -1.60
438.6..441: -0.80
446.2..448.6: -0.80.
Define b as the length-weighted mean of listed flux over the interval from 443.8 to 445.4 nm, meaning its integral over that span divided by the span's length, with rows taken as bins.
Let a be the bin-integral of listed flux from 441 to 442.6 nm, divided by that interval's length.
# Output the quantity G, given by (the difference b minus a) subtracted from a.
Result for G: 1.20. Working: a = 1.28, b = 1.35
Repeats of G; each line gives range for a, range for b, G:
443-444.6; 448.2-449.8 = 1.16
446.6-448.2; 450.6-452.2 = 1.29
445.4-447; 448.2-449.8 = 1.07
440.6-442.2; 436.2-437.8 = 1.09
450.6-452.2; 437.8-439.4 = 1.94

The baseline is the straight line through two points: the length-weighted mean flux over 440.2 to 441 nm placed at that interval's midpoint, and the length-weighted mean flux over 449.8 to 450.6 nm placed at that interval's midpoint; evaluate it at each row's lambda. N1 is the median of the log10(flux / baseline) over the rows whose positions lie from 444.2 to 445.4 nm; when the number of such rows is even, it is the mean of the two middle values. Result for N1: 0.04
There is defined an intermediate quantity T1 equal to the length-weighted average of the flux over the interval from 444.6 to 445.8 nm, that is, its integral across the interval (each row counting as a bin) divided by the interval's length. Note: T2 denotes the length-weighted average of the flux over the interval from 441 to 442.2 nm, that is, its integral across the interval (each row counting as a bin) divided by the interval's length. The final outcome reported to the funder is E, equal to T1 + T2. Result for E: 2.55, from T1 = 1.29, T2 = 1.3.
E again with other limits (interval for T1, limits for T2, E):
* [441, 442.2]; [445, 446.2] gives 2.49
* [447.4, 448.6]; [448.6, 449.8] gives 2.78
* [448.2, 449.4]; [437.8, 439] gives 2.41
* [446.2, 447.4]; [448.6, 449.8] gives 2.73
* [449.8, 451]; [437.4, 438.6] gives 2.55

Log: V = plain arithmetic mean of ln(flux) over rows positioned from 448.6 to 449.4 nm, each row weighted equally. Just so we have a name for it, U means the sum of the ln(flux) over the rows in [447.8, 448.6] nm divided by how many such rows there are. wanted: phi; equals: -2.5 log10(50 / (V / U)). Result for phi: -4.1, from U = 0.30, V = 0.36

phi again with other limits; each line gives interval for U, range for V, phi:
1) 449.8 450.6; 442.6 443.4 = -4.8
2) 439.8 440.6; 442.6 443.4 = -4.0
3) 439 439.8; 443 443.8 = -4.2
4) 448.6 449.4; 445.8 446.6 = -5.0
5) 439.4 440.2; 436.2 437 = -4.0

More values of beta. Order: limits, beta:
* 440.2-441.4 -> 0.04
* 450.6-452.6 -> 0.18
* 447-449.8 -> 0.14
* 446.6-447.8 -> 0.14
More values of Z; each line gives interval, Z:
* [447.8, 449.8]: 0.00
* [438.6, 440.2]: -0.13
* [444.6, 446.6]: 0.00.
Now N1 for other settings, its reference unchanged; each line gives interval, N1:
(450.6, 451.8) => 0.00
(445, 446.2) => -0.05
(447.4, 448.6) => 0.01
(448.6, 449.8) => -0.02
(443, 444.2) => 0.07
